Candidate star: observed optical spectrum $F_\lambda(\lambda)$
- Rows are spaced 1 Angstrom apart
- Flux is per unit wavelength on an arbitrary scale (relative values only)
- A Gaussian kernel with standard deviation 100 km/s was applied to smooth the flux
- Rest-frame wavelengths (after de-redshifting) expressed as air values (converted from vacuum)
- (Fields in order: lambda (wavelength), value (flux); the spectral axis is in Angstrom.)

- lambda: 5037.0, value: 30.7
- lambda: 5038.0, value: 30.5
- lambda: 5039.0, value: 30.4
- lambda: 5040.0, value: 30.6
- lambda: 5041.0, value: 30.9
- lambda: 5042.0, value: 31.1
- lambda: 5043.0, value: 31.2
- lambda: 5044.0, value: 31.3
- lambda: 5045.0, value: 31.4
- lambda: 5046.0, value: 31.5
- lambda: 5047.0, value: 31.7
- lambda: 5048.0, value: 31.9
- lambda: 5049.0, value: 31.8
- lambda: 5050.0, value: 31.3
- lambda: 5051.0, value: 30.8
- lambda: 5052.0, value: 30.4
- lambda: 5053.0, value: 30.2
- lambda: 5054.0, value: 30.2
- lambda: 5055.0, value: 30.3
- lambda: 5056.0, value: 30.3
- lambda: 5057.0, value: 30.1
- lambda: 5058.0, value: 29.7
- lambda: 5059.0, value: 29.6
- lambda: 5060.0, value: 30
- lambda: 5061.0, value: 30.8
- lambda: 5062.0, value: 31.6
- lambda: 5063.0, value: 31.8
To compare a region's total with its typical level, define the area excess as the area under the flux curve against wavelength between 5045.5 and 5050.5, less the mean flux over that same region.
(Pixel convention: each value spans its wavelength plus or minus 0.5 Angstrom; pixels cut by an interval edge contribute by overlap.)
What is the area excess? 126.6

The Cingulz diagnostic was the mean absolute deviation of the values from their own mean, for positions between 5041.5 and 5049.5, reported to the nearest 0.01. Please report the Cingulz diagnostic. 0.24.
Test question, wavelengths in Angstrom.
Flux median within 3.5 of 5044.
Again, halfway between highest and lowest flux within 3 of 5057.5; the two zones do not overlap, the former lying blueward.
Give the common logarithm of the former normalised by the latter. 0.019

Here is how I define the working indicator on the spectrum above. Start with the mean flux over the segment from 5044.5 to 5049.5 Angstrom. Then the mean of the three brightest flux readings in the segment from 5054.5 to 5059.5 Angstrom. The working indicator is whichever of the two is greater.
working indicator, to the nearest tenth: 31.7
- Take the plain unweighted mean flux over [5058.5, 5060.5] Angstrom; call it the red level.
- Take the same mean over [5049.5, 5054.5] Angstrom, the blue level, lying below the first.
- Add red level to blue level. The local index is 60.38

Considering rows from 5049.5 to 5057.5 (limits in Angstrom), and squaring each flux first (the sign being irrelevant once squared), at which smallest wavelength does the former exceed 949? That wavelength 5050.0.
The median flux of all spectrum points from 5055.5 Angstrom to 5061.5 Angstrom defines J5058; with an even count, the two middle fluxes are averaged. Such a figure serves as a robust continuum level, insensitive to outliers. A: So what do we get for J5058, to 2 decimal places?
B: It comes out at 30.05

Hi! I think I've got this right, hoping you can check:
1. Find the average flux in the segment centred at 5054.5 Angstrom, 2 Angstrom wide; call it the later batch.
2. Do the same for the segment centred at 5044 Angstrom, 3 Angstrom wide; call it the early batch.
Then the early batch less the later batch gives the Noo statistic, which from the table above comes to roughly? 1.05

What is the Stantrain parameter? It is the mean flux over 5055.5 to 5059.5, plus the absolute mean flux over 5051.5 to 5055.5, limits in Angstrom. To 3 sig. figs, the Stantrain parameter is 60.2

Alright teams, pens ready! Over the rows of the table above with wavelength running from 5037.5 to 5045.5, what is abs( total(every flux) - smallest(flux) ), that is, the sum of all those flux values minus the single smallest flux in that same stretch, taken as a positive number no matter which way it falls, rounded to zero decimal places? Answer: 217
